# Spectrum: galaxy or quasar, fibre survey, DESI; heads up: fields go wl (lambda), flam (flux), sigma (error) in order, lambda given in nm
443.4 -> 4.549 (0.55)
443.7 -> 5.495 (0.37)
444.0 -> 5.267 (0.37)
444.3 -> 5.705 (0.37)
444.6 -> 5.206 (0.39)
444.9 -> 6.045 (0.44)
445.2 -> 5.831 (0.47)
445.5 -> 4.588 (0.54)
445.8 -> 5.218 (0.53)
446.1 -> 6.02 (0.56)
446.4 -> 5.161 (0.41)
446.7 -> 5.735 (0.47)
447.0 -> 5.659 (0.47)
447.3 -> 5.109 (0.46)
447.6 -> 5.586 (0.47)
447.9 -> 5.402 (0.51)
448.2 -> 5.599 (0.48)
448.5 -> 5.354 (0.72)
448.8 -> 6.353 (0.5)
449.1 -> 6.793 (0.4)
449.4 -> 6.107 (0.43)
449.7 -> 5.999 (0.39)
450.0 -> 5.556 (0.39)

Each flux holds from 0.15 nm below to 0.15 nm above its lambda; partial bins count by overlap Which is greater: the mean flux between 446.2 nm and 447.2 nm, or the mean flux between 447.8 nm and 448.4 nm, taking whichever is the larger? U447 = 5.52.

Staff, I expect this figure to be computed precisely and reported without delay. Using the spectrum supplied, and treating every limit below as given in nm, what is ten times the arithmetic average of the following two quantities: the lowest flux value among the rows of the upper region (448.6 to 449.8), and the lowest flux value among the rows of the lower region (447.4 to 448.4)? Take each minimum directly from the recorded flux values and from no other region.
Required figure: 57.0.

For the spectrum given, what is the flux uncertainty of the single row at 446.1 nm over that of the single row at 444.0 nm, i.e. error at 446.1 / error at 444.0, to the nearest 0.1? 1.5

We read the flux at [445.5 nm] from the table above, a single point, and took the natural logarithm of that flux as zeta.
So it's 1.52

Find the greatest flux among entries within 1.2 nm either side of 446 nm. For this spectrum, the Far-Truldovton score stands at 6.045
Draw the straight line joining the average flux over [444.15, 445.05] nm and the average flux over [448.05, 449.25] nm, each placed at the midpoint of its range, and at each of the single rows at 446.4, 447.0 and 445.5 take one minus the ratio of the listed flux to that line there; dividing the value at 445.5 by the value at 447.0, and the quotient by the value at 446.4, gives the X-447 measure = 49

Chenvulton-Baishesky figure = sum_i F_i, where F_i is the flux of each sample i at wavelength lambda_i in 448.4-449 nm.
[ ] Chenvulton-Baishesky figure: 11.7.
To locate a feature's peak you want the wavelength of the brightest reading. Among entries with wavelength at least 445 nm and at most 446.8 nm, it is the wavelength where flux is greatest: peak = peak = 446.1 nm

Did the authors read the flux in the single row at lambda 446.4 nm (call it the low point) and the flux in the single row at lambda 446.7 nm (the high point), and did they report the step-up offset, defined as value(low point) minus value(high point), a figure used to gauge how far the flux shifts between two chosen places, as -0.6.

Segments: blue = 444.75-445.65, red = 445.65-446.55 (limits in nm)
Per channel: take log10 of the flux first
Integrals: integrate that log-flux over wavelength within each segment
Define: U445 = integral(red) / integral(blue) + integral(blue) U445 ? 1.66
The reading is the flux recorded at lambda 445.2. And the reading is 5.831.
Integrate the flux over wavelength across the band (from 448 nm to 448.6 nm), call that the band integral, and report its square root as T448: 1.8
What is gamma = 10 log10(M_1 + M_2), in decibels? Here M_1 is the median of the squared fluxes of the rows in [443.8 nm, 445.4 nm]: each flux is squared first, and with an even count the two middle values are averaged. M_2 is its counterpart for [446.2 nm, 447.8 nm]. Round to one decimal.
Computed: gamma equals 18.0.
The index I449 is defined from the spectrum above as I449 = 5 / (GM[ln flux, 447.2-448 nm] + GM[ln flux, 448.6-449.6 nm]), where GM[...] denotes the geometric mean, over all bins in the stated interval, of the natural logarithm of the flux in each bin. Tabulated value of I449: 1.41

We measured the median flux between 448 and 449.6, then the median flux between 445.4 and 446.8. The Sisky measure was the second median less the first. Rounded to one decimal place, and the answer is -0.9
